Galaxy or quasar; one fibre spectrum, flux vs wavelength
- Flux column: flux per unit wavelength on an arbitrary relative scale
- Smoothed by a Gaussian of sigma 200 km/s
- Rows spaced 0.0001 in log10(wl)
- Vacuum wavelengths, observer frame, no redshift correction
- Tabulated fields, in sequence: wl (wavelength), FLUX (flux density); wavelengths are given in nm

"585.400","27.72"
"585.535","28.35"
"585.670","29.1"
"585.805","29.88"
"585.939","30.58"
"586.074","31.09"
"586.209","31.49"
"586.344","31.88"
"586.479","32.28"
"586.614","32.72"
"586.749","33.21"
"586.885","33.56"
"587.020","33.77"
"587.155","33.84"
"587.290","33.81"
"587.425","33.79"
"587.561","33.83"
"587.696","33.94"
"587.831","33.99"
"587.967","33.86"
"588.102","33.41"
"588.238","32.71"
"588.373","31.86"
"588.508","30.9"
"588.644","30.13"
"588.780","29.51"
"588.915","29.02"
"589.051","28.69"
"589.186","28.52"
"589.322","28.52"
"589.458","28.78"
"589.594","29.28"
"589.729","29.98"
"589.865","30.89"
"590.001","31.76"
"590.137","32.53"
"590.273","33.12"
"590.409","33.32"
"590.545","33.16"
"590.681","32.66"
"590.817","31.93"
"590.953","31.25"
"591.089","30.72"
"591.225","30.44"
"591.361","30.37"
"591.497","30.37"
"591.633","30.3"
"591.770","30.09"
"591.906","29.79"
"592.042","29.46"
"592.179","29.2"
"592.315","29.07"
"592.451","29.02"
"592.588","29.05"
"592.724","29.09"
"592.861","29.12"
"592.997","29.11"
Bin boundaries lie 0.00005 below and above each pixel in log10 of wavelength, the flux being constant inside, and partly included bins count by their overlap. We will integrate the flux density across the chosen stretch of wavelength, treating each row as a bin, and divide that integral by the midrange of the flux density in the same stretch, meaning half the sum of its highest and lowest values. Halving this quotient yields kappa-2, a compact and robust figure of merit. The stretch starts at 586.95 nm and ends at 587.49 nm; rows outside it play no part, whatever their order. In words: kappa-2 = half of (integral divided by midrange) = 0.270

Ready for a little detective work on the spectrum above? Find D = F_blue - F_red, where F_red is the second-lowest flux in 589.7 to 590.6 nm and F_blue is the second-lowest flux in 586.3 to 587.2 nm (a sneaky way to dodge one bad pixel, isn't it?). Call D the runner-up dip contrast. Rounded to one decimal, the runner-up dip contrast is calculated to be 1.4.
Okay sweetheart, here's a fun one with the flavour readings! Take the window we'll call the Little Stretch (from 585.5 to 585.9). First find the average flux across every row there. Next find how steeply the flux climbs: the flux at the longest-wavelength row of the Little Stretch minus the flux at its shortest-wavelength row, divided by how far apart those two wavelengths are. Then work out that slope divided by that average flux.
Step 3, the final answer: 0.19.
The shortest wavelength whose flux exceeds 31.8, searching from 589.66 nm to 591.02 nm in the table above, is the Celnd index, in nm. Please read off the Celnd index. 590.137 nm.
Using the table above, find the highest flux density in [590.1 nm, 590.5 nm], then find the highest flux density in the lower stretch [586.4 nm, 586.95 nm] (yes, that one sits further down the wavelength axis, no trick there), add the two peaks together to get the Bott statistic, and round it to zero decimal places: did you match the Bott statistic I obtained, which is 67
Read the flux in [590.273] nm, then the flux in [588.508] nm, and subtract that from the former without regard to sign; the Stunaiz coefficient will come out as 2.2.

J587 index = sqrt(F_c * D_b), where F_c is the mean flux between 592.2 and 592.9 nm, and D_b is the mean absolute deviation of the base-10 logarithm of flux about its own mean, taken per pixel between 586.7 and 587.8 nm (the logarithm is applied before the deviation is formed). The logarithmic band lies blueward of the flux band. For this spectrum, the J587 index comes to 0.25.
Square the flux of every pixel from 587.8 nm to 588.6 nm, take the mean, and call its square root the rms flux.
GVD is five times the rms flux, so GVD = 164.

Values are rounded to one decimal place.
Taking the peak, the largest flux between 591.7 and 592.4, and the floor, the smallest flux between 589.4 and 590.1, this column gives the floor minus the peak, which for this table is -1.3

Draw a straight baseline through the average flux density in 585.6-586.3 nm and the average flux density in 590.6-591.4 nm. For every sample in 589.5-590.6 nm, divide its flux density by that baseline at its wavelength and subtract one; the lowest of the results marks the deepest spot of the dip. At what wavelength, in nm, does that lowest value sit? 589.594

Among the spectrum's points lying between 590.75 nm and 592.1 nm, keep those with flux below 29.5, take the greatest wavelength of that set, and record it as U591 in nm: 592.042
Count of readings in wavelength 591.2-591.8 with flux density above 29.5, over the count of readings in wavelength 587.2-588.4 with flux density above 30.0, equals 0.6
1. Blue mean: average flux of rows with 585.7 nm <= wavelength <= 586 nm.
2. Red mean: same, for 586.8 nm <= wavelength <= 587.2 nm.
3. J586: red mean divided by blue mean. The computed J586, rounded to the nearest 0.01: 1.12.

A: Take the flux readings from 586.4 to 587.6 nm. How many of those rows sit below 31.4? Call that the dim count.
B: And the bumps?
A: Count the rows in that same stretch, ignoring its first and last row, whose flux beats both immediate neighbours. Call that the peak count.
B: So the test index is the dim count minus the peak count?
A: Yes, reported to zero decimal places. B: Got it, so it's -1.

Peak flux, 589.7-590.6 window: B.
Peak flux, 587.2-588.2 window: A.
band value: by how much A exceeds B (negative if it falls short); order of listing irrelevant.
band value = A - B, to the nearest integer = 1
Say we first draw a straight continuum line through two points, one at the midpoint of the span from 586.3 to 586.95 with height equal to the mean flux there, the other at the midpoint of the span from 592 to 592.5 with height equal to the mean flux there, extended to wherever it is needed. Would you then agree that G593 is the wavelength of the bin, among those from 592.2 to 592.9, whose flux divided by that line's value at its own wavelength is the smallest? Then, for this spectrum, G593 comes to 592.315 nm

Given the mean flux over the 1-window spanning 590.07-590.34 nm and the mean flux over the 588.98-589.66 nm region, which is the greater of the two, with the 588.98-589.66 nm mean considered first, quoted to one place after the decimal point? 32.8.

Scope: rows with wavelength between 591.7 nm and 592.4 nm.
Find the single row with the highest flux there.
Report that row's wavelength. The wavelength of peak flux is 591.770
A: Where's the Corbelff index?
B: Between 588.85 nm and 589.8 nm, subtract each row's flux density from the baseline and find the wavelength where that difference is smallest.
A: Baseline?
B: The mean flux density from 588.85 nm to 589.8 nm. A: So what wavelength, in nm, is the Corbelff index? 589.729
